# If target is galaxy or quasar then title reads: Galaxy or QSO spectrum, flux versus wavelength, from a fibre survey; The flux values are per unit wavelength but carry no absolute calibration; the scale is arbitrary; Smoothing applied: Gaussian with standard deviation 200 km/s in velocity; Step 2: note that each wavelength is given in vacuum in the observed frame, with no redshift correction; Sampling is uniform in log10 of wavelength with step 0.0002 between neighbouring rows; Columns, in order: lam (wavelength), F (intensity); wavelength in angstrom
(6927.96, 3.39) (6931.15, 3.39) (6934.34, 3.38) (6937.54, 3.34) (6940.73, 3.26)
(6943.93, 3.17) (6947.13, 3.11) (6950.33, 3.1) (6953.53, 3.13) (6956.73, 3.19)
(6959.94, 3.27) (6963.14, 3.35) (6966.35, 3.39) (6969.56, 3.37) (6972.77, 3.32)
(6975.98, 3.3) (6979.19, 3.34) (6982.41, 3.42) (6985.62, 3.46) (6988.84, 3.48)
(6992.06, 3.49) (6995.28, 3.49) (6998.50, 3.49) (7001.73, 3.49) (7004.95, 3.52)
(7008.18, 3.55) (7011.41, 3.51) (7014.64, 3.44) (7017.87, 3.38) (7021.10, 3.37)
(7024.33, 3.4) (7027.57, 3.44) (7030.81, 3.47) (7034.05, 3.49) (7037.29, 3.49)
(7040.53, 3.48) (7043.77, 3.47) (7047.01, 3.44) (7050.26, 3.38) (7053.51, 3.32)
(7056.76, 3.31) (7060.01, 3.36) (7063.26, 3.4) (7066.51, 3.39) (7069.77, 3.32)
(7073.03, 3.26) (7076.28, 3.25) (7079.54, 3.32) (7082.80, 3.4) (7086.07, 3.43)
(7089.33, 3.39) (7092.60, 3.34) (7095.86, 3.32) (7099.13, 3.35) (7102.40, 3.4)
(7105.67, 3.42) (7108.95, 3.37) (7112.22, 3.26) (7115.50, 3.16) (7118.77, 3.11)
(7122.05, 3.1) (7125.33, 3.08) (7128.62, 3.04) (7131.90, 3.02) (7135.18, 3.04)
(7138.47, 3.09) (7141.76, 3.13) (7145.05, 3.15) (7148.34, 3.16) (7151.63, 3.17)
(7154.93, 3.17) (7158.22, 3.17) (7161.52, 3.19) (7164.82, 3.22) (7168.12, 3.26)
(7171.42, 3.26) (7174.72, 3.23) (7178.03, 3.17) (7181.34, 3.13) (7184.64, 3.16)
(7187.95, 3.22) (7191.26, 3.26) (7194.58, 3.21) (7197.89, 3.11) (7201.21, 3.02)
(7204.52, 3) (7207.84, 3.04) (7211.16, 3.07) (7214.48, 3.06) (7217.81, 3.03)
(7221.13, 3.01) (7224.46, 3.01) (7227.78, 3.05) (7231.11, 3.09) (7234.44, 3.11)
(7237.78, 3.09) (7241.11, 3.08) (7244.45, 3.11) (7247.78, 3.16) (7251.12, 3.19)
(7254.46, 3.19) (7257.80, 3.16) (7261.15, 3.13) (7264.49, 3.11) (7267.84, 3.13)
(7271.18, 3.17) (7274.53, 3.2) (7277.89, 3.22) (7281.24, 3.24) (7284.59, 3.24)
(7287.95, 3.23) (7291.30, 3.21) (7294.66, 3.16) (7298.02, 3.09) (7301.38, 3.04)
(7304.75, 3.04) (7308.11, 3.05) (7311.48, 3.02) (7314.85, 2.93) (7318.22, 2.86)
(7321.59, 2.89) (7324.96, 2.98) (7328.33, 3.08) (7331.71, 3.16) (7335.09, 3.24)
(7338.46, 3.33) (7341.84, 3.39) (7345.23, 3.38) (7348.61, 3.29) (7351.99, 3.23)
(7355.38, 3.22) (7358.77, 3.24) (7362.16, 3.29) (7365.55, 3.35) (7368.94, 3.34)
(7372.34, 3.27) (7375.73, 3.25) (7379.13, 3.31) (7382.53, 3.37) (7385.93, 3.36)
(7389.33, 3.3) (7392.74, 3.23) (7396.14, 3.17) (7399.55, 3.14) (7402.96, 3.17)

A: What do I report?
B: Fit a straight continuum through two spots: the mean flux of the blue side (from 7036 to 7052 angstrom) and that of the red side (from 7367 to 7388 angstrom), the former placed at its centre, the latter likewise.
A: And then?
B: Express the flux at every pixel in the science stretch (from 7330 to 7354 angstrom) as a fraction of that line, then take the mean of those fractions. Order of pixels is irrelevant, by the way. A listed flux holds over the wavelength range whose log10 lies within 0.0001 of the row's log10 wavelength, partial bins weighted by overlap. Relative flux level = 0.99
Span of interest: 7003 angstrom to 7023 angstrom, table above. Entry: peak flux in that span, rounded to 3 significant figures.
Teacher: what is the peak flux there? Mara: 3.55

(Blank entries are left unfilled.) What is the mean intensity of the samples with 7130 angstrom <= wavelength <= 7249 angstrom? 3.12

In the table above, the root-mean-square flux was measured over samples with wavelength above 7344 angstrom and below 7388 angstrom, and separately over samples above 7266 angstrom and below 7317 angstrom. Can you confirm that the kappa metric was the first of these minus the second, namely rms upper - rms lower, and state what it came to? 0.17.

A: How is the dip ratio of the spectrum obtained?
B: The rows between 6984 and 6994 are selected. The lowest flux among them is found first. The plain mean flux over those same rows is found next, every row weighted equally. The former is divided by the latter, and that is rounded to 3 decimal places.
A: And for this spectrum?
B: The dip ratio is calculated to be 0.995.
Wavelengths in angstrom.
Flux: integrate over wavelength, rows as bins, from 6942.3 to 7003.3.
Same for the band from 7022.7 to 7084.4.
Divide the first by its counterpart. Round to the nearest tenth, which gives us 1.0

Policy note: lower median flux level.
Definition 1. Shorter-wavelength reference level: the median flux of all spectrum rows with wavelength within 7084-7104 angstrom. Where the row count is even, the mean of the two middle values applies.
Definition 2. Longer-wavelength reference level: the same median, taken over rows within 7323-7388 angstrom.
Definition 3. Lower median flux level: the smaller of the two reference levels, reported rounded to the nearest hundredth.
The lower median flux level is 3.29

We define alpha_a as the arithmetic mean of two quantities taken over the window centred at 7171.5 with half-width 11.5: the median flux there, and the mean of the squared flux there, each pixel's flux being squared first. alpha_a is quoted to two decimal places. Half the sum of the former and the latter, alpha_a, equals 6.76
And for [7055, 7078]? 7.20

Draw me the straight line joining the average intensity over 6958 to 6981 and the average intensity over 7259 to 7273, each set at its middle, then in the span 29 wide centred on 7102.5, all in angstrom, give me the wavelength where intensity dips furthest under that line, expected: 7115.50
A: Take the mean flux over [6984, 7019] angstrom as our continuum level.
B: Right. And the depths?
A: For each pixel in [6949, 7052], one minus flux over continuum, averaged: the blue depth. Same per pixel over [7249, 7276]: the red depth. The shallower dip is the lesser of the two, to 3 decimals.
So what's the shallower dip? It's 0.023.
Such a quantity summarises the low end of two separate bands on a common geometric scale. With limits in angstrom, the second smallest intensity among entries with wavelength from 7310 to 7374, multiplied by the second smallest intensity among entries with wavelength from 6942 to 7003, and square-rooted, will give 3.00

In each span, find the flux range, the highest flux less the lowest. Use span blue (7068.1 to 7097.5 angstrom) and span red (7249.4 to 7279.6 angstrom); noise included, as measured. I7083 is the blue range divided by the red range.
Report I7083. 1.6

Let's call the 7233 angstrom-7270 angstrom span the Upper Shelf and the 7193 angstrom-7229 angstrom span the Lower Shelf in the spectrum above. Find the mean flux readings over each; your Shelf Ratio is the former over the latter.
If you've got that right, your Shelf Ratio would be 1.03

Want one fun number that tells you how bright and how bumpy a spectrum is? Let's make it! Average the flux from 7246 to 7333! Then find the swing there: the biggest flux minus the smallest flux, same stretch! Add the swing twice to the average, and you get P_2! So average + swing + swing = 3.87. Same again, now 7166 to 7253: 3.64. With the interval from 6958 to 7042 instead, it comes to 3.99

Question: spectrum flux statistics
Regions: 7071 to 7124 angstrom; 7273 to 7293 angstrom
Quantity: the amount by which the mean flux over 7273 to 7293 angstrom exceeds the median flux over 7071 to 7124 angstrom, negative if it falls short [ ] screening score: -0.11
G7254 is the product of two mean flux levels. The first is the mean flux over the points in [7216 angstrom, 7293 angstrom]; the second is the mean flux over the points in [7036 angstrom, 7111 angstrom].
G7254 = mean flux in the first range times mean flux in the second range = 10.6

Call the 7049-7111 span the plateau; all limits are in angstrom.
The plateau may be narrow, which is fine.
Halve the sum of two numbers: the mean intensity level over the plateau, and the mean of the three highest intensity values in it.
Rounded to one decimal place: 3.4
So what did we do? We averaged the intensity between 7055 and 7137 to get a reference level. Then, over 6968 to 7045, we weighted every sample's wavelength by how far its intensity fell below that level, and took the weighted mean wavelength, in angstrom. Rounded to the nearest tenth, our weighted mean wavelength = 7010.3 angstrom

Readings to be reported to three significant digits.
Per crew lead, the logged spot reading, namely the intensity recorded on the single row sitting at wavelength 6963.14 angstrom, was 3.35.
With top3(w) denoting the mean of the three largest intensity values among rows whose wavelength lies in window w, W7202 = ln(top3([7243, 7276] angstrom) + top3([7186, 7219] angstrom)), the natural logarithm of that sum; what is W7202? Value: 1.86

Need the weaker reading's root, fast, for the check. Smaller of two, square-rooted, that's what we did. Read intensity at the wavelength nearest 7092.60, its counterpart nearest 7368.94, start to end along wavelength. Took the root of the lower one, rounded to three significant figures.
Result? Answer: 1.83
